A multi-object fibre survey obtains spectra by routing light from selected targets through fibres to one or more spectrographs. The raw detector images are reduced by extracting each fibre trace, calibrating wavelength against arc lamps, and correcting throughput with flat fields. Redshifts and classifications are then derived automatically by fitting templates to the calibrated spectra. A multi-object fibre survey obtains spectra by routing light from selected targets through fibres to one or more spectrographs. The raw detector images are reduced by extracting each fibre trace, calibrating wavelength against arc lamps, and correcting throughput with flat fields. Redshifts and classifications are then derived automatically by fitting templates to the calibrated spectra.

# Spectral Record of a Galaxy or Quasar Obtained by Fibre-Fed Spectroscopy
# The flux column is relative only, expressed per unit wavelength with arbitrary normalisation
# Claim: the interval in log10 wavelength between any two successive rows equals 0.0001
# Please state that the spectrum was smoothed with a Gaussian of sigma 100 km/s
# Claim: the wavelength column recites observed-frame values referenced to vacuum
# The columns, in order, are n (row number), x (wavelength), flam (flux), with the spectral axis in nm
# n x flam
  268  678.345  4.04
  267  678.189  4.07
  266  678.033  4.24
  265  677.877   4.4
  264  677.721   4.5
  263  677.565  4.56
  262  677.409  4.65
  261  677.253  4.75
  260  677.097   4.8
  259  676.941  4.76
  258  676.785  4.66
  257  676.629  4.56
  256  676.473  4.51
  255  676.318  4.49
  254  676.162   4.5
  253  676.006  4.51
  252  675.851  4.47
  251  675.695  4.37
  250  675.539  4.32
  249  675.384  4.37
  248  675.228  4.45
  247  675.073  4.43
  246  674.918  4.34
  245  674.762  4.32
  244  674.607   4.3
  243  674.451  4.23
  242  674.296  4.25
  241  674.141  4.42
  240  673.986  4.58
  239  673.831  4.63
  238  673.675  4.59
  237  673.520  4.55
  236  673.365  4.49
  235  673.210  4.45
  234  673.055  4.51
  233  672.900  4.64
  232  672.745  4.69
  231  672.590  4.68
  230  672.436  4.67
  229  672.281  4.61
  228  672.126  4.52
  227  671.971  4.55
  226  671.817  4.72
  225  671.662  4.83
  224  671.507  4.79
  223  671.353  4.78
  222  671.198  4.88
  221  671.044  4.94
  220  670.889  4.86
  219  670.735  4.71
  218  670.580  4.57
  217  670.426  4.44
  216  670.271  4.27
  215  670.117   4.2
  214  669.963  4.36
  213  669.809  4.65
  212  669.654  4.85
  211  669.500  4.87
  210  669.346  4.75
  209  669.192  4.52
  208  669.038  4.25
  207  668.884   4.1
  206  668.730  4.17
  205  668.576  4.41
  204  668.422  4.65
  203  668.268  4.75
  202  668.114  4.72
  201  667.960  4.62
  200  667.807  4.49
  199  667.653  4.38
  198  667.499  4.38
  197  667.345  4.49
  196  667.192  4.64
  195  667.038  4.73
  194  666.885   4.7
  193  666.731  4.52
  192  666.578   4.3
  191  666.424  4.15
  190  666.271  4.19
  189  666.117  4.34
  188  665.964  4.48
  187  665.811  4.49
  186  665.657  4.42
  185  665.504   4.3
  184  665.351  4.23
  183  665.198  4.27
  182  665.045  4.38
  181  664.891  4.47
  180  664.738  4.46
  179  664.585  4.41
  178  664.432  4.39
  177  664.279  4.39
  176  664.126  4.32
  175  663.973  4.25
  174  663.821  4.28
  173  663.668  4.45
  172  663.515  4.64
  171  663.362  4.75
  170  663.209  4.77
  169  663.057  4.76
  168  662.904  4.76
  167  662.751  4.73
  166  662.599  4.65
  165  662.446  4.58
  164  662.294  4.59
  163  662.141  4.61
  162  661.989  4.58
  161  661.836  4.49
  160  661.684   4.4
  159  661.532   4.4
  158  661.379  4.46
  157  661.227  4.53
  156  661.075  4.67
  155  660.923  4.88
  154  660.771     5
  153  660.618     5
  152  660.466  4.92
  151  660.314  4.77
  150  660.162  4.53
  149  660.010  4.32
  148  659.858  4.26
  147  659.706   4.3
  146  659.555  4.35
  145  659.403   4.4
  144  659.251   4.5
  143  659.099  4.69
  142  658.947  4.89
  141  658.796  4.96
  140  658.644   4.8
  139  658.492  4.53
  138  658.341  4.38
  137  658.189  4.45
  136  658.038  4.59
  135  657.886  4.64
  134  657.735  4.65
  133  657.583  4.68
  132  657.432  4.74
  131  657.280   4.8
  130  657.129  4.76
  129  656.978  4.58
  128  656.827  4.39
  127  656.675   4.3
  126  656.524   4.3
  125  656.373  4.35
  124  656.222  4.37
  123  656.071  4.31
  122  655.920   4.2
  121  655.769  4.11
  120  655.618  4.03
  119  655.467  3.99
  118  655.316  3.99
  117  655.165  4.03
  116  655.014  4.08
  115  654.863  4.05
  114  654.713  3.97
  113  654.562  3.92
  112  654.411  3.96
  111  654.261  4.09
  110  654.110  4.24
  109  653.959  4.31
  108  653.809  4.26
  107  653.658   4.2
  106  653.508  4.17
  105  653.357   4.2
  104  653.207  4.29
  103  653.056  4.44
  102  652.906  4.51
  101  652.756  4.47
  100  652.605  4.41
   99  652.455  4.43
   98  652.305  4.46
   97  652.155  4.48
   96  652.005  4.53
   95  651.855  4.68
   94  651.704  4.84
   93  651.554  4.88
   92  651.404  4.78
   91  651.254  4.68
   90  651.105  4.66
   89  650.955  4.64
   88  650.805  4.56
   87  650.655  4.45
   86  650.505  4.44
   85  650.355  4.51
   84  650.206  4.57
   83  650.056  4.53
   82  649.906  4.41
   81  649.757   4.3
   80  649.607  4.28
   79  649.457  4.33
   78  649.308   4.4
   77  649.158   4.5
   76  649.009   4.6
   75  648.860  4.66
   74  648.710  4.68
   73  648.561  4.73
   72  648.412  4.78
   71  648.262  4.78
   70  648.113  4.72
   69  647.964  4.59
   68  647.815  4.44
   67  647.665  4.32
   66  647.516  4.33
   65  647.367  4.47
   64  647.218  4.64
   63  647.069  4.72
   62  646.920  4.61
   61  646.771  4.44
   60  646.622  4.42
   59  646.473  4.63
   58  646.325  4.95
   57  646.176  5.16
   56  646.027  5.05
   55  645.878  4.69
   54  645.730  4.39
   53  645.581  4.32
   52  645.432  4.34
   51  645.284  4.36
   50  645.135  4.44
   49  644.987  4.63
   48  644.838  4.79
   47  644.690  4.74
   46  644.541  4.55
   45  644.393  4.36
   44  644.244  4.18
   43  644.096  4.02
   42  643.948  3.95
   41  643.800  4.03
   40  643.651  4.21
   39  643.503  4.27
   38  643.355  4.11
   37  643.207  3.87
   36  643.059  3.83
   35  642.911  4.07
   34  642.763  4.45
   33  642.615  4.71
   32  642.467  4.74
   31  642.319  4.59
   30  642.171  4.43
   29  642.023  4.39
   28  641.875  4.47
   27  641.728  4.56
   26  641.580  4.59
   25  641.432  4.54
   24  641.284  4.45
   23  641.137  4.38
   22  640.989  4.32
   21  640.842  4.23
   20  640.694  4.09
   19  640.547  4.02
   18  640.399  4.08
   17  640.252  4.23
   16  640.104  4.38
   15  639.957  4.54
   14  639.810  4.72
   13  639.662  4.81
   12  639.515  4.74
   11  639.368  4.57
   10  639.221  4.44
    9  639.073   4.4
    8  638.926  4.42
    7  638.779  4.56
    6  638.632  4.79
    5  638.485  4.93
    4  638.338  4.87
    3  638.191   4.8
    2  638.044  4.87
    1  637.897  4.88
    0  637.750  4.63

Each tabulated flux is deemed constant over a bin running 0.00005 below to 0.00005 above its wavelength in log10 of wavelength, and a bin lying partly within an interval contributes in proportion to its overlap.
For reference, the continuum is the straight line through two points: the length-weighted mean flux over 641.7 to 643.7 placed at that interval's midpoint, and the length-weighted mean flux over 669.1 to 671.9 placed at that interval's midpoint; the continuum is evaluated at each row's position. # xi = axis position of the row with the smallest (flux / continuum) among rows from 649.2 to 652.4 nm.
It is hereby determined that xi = 649.607 nm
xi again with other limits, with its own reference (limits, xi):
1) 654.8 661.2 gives 655.467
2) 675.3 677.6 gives 675.539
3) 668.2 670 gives 668.884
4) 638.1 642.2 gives 640.547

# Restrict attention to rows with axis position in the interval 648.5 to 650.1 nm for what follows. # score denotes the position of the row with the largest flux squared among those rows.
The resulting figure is 648.561 nm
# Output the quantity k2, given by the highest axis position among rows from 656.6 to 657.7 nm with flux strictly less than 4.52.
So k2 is 656.827 nm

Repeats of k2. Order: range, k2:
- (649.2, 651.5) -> 650.655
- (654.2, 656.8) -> 656.675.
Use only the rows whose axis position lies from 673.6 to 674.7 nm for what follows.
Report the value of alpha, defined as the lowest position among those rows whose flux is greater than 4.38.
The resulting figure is 673.675 nm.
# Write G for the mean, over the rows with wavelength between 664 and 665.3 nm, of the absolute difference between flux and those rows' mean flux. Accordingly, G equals 0.05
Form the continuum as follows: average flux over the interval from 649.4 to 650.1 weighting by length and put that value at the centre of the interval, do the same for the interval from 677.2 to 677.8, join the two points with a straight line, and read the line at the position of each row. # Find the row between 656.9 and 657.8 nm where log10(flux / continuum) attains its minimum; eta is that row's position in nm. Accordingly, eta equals 656.978 nm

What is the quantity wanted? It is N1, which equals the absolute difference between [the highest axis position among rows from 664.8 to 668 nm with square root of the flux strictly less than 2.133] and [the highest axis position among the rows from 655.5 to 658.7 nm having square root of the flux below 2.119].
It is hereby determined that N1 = 9.47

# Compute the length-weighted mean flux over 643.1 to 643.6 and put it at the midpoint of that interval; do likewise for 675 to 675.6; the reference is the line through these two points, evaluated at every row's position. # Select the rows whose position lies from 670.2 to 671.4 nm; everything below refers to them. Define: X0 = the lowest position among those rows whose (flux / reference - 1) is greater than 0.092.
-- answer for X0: 670.889 nm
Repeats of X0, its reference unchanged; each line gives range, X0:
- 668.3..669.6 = 669.346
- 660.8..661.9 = 660.923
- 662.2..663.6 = 662.751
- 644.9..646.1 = 644.987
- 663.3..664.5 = 663.362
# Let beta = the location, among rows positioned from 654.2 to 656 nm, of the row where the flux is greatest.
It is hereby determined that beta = 655.920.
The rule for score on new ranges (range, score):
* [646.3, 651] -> 646.325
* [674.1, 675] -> 674.141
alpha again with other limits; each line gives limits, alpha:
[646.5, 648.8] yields 646.622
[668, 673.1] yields 668.114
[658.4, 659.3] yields 658.492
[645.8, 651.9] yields 645.878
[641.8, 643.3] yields 641.875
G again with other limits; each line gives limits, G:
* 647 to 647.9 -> 0.13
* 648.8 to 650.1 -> 0.11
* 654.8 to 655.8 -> 0.03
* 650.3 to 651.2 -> 0.08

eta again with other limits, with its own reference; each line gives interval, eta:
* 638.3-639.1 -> 639.073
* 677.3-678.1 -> 678.033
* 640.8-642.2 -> 640.842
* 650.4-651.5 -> 650.505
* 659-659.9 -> 659.858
